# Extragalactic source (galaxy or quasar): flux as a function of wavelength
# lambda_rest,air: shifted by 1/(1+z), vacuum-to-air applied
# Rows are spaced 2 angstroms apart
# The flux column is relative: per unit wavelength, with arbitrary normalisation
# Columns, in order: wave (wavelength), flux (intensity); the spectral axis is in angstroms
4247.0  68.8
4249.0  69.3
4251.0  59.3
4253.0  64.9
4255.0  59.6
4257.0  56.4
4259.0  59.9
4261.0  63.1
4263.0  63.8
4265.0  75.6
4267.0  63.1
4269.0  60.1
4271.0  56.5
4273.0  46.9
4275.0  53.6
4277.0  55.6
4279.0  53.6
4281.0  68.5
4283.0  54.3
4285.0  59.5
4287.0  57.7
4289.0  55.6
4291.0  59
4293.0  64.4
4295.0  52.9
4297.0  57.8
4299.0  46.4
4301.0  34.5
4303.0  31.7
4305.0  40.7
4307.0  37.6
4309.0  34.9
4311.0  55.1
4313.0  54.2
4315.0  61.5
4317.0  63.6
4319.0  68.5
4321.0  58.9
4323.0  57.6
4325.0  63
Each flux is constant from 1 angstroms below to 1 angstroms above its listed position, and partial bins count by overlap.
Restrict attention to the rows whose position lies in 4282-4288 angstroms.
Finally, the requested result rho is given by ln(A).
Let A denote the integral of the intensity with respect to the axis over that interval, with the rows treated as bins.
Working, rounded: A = 343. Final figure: 5.84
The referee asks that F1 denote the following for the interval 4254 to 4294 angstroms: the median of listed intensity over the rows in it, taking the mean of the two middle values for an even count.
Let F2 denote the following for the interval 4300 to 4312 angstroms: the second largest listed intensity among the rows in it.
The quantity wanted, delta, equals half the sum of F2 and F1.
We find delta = 50.0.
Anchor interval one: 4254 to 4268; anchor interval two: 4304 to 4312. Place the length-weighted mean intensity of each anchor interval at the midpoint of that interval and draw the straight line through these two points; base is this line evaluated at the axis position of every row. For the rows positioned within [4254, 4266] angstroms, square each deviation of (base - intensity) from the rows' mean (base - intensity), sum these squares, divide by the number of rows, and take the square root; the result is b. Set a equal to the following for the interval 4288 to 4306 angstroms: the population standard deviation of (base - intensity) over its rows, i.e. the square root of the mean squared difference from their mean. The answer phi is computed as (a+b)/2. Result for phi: 8.2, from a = 9.0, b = 7.4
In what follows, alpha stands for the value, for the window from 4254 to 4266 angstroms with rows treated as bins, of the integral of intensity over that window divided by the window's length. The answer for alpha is 63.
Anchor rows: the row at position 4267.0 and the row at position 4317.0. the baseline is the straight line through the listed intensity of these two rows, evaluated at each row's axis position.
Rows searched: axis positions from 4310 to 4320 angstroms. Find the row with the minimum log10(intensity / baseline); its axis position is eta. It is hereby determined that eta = 4313.0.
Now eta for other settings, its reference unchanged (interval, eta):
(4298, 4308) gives 4303.0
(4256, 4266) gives 4257.0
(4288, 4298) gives 4295.0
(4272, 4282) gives 4273.0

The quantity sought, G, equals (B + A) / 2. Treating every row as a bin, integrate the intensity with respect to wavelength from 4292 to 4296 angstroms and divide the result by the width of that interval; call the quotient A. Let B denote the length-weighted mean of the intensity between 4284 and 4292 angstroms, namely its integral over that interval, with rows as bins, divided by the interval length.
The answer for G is 58.3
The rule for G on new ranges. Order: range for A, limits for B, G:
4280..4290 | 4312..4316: 58.5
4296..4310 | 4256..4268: 52.1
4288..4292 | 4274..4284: 57.2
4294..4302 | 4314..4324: 55.0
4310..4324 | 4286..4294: 59.5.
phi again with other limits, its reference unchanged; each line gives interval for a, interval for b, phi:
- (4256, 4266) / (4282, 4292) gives 5.2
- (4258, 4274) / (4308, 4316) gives 8.7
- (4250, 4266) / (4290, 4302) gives 7.7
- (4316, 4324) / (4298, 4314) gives 6.7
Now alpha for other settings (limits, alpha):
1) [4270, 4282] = 56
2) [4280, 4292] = 59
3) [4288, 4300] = 56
